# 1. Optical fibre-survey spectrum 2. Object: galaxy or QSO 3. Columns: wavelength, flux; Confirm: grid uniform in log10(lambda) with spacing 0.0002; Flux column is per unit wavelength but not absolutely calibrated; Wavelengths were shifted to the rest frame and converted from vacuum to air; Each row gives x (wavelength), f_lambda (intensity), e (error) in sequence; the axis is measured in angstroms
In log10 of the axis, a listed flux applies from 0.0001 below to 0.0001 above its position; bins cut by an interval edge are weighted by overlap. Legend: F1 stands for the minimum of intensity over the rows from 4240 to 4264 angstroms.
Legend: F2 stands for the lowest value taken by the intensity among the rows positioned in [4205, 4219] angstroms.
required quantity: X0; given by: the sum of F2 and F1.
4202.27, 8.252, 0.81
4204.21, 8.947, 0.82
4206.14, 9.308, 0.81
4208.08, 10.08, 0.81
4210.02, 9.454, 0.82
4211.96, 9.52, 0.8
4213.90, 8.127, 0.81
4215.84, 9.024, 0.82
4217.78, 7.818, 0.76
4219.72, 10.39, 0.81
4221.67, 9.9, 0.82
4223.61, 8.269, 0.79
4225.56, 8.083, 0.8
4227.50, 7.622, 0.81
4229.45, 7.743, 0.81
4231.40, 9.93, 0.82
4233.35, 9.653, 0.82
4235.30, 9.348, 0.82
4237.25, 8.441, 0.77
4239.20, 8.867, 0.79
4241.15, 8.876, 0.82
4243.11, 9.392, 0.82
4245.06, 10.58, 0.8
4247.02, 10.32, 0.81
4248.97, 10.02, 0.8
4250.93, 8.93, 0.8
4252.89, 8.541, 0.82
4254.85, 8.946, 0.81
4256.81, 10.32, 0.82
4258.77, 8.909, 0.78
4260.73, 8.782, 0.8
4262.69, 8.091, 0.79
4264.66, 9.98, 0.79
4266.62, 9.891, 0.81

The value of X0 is 15.9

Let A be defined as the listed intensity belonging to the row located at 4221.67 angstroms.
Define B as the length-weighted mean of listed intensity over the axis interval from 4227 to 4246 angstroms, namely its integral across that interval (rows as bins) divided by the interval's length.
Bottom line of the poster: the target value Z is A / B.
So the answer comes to 1.091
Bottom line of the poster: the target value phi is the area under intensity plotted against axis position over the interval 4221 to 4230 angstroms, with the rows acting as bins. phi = 74.7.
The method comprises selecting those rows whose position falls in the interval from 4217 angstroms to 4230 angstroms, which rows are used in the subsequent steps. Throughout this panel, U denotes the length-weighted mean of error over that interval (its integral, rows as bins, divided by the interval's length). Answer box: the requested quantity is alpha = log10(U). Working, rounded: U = 0.800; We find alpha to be -0.097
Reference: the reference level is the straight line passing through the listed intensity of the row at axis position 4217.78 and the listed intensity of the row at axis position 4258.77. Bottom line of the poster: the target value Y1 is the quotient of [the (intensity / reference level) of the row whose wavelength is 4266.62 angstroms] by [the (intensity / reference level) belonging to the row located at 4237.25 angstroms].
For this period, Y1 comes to 1.07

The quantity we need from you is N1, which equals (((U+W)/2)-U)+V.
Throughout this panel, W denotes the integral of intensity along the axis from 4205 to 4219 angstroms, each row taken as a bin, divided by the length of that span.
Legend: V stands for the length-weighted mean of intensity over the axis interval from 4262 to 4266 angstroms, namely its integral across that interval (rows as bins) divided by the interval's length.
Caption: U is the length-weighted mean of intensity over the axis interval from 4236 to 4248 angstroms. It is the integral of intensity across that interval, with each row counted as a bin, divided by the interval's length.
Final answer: 9.01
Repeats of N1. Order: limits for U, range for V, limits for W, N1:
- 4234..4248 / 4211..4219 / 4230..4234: 8.77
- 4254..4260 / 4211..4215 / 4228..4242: 8.61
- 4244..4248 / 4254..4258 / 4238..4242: 8.83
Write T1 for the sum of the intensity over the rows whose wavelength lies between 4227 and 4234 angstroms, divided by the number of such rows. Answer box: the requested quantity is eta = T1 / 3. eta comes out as 2.91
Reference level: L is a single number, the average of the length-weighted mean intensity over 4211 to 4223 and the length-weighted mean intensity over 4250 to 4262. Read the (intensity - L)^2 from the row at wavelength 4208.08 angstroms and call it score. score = 1.0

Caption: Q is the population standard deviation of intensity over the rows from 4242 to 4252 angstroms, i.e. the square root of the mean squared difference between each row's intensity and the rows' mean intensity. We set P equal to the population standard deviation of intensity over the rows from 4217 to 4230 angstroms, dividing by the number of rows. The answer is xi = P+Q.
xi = 1.65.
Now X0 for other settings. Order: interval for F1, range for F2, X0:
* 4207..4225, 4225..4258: 15.4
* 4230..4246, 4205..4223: 16.3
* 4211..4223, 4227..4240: 15.4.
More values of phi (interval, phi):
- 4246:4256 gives 93.7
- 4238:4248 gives 95.9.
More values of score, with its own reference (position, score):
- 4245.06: 2.3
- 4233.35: 0.3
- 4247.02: 1.5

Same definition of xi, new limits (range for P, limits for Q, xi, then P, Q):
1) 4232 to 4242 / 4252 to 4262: 1.05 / 0.42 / 0.63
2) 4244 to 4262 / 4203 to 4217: 1.32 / 0.76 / 0.56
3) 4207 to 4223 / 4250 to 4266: 1.54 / 0.86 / 0.69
